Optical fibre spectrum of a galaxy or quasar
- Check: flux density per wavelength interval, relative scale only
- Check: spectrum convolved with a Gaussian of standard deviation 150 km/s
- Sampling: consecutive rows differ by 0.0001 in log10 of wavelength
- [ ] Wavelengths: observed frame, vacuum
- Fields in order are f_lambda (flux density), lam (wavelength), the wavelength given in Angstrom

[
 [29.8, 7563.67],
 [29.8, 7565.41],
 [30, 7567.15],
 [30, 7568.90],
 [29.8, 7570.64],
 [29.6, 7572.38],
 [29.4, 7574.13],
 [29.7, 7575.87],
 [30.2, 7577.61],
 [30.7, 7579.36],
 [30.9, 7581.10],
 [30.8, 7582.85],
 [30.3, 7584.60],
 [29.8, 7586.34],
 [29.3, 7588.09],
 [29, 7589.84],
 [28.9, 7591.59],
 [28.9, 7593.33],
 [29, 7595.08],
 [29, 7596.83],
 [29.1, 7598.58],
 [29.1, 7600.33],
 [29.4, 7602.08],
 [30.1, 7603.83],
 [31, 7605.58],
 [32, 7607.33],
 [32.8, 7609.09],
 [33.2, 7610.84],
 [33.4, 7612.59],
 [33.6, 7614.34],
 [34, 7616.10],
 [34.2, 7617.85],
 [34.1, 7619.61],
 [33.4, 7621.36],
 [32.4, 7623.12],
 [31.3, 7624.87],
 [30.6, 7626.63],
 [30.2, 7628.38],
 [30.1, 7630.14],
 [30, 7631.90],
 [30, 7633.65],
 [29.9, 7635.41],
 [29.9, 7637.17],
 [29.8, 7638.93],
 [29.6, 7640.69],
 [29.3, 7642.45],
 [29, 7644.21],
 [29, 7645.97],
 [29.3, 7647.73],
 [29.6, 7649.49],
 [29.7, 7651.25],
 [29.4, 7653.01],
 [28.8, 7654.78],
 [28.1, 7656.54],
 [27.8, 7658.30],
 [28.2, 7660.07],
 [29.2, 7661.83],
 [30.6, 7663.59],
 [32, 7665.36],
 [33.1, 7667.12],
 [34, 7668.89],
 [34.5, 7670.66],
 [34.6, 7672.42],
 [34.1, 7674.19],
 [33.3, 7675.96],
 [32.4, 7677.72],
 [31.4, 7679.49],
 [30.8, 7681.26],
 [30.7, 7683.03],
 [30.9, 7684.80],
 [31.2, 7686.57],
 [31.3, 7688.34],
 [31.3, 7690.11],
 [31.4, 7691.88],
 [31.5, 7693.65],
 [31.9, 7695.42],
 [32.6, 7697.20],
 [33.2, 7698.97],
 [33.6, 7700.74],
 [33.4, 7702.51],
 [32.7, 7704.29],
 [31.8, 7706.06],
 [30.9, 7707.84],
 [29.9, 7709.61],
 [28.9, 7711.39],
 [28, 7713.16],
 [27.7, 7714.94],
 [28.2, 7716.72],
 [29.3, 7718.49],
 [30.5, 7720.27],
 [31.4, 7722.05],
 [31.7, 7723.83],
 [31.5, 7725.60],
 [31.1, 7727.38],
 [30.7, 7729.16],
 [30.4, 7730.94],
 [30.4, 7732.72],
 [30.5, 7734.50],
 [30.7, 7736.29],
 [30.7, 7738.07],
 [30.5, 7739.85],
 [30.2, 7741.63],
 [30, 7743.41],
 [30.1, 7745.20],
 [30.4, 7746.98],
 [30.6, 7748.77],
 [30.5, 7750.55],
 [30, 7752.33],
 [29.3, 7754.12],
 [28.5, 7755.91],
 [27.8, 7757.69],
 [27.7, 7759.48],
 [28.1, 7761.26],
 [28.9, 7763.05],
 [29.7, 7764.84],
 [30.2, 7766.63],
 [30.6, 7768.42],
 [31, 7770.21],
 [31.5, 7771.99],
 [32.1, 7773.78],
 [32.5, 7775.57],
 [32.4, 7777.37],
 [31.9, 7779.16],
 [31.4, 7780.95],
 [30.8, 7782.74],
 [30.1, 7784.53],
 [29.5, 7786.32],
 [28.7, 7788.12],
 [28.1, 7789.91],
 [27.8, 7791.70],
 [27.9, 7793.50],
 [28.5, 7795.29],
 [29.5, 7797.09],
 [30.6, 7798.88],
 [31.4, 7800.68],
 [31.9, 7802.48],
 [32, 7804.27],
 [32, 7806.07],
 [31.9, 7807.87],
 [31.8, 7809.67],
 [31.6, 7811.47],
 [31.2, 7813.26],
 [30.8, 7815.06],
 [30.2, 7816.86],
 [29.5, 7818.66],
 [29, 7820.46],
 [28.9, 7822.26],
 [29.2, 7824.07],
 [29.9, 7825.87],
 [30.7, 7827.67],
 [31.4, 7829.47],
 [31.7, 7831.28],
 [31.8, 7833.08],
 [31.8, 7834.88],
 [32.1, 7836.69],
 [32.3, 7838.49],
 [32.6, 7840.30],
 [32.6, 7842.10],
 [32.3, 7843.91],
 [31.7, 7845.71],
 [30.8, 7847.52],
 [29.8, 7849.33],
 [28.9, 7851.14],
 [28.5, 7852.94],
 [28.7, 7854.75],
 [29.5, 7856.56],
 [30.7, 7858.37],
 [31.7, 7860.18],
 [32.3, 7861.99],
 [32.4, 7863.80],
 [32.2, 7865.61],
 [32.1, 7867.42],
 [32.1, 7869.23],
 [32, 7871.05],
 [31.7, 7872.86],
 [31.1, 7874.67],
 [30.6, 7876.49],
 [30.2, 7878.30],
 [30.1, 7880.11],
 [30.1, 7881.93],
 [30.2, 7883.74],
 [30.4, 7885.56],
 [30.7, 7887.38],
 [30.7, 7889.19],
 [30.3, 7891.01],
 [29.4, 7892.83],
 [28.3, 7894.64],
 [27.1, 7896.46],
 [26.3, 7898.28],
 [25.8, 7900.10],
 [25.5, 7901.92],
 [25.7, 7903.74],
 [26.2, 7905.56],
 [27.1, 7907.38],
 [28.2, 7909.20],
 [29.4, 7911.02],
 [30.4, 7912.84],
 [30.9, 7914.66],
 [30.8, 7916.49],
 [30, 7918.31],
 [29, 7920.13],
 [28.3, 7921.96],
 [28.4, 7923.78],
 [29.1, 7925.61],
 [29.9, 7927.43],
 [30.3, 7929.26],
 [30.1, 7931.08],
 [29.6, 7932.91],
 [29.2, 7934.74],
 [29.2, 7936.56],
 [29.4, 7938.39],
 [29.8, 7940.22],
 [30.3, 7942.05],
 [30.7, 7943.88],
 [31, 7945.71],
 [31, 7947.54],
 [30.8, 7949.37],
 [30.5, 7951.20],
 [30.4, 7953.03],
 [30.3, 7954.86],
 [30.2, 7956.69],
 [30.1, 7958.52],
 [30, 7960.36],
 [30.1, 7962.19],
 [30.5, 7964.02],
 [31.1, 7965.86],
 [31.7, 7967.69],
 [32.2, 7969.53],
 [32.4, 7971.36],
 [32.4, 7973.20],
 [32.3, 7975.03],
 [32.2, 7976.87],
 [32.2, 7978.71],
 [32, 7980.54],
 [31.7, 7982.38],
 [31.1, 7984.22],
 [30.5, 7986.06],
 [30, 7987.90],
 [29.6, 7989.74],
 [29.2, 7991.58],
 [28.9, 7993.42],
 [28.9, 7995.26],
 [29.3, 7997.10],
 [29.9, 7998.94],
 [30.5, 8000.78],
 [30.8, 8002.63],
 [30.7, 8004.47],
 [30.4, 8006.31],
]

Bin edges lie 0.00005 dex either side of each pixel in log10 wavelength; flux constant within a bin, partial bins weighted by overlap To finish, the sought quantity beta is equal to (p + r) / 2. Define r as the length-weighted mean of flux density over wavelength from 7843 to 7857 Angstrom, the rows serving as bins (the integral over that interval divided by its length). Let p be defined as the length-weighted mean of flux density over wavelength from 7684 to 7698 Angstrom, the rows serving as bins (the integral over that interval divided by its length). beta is 30.8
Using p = 31.5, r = 30.0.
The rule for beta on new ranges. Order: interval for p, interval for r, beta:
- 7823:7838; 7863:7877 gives 31.4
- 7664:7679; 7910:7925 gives 31.5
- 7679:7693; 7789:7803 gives 30.3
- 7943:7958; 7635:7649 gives 30.0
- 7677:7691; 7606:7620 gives 32.3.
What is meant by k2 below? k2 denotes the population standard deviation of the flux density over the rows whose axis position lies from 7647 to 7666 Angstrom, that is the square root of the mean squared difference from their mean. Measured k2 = 1.14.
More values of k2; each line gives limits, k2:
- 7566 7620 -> 1.74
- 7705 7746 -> 1.10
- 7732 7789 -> 1.21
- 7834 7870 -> 1.37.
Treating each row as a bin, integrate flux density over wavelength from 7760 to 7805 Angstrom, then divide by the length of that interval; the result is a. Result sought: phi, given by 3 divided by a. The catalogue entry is 0.099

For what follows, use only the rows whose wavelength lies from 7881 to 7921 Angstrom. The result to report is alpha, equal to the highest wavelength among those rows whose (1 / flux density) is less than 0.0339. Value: 7918.31 Angstrom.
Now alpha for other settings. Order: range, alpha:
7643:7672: 7670.66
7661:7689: 7688.34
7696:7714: 7709.61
